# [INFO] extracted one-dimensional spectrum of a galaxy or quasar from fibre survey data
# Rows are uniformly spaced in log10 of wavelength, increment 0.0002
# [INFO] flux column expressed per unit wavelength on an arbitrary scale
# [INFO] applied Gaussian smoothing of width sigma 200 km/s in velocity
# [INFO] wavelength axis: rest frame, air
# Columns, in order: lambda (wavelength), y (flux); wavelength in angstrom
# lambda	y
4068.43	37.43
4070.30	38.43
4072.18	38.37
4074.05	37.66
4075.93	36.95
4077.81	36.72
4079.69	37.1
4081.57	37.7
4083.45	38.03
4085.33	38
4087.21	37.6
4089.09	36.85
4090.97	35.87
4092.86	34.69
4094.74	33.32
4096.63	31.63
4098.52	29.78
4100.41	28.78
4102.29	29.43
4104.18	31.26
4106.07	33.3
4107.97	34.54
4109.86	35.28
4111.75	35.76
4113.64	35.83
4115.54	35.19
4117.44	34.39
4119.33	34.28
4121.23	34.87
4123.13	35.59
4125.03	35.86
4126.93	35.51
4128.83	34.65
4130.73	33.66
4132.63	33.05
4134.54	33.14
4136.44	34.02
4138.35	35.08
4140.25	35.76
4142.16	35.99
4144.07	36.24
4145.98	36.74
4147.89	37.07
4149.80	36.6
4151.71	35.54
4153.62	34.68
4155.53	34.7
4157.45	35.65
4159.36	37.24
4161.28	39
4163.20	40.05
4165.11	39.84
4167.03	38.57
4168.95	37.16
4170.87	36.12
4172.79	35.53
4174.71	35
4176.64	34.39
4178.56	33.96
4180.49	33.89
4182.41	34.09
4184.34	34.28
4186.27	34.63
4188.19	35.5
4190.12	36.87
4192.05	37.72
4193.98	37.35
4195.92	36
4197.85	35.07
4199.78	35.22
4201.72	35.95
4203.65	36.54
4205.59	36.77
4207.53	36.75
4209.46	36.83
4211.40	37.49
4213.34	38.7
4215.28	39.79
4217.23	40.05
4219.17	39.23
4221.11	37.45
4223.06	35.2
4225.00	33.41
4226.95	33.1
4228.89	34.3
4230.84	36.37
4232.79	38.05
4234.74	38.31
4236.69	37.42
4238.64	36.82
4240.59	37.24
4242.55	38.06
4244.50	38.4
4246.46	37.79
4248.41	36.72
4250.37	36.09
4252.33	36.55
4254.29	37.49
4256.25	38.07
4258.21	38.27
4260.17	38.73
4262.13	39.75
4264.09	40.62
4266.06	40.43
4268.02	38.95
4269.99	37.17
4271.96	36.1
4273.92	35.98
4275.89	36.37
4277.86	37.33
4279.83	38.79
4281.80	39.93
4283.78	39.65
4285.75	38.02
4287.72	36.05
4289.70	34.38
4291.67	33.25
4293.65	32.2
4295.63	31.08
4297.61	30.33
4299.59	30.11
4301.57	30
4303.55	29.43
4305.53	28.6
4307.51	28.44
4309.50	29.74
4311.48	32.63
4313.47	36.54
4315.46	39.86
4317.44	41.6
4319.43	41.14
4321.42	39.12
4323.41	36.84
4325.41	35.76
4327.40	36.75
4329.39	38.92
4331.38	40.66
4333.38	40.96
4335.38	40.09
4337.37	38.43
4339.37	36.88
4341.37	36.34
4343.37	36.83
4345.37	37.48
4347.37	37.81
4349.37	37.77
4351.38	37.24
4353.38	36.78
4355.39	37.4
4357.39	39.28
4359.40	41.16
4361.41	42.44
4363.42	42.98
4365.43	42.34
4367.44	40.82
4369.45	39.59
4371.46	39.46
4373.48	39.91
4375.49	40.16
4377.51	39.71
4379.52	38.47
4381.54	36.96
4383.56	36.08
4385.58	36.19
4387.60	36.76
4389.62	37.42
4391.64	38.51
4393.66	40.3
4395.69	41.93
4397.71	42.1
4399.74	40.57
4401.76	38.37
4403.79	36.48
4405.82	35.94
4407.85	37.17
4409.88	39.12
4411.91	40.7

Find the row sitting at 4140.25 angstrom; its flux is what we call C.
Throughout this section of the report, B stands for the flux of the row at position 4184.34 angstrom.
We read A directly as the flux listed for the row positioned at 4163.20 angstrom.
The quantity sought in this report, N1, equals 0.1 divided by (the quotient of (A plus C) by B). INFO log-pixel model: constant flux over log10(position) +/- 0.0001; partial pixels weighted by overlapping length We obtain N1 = 0.045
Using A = 40.05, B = 34.28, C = 35.76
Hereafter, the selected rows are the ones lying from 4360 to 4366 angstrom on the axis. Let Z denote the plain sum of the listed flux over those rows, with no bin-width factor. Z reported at 128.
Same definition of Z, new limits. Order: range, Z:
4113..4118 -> 105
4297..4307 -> 148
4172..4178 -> 105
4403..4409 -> 110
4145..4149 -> 74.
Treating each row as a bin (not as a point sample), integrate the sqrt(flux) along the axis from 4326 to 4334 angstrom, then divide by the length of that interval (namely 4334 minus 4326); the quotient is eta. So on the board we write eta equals 6.3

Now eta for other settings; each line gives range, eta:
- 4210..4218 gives 6.2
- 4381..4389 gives 6.0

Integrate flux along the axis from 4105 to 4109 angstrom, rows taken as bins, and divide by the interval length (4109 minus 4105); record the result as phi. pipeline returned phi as 33.8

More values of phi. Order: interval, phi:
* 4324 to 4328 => 36.2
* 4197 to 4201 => 35.2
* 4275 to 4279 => 36.9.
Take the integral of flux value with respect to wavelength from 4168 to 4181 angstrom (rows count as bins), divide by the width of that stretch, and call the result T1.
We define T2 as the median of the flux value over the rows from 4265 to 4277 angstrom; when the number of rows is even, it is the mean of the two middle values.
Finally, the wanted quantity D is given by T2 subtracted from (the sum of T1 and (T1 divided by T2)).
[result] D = -1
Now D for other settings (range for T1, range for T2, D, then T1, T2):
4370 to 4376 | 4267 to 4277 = 5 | 40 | 36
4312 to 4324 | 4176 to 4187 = 6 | 39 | 34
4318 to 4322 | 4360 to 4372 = 0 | 40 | 42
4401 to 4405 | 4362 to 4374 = -2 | 37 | 40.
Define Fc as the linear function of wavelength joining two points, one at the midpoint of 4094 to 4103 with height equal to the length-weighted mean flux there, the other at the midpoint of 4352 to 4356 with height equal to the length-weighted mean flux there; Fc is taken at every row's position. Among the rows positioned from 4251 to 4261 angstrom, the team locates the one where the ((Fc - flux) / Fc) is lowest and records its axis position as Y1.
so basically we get 4260.17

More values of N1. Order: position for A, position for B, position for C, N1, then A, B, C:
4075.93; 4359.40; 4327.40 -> 0.056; 36.95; 41.16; 36.75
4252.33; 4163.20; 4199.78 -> 0.056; 36.55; 40.05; 35.22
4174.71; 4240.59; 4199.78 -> 0.053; 35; 37.24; 35.22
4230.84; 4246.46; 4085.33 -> 0.051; 36.37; 37.79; 38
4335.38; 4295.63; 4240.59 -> 0.040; 40.09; 31.08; 37.24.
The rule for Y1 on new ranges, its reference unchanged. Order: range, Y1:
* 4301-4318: 4317.44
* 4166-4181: 4167.03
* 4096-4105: 4096.63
